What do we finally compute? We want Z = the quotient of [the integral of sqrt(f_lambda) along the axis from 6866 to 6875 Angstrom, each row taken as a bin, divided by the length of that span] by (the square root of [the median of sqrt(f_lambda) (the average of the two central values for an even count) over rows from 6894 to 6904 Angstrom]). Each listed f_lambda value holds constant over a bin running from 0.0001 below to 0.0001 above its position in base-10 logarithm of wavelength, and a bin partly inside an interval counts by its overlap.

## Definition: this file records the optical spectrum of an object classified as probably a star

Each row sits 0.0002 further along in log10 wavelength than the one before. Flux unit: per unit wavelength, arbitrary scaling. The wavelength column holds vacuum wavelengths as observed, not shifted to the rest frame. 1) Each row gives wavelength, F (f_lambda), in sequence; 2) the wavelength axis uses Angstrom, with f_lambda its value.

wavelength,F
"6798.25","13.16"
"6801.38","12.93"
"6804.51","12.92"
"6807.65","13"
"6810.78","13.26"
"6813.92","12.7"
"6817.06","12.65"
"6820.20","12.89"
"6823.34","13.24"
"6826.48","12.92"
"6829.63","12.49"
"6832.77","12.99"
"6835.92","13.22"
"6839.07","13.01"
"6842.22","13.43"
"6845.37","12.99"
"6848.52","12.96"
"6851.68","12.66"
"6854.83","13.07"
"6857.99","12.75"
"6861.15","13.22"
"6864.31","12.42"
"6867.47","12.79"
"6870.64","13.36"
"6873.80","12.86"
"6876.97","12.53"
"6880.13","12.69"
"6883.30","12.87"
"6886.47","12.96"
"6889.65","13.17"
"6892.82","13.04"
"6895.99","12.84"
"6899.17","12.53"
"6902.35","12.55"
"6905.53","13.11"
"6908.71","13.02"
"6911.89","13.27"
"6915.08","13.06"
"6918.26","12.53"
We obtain 1.92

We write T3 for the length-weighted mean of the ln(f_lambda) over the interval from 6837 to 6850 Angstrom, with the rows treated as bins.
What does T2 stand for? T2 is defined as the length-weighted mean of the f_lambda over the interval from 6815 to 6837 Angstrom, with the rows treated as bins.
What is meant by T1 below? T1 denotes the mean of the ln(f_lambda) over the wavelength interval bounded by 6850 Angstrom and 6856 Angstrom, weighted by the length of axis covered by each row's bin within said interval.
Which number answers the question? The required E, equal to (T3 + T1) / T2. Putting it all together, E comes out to 0.397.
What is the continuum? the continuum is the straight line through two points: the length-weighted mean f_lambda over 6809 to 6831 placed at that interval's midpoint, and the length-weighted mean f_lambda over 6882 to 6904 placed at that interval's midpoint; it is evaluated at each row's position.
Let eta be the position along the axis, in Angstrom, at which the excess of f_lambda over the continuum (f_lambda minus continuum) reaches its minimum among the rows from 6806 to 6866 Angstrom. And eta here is 6864.31 Angstrom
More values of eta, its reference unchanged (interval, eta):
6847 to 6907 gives 6864.31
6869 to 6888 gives 6876.97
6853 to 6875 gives 6864.31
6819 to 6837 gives 6829.63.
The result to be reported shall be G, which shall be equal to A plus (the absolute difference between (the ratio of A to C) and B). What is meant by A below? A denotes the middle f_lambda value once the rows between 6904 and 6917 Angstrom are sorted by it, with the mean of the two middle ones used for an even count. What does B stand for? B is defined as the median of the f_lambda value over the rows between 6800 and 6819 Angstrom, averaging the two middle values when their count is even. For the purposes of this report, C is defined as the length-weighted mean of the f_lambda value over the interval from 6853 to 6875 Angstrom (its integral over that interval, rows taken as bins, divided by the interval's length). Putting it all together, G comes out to 25.0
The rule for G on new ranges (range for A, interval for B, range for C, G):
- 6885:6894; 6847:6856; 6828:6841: 25.0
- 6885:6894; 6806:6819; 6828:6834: 24.9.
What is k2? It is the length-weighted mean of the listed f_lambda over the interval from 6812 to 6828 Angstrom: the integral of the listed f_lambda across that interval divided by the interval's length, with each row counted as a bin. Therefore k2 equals 12.9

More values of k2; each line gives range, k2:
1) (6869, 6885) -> 12.9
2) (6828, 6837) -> 12.9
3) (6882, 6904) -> 12.8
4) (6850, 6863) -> 12.9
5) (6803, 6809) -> 12.9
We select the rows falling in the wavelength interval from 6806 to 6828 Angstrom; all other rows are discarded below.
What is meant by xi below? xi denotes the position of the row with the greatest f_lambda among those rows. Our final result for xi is 6810.78 Angstrom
